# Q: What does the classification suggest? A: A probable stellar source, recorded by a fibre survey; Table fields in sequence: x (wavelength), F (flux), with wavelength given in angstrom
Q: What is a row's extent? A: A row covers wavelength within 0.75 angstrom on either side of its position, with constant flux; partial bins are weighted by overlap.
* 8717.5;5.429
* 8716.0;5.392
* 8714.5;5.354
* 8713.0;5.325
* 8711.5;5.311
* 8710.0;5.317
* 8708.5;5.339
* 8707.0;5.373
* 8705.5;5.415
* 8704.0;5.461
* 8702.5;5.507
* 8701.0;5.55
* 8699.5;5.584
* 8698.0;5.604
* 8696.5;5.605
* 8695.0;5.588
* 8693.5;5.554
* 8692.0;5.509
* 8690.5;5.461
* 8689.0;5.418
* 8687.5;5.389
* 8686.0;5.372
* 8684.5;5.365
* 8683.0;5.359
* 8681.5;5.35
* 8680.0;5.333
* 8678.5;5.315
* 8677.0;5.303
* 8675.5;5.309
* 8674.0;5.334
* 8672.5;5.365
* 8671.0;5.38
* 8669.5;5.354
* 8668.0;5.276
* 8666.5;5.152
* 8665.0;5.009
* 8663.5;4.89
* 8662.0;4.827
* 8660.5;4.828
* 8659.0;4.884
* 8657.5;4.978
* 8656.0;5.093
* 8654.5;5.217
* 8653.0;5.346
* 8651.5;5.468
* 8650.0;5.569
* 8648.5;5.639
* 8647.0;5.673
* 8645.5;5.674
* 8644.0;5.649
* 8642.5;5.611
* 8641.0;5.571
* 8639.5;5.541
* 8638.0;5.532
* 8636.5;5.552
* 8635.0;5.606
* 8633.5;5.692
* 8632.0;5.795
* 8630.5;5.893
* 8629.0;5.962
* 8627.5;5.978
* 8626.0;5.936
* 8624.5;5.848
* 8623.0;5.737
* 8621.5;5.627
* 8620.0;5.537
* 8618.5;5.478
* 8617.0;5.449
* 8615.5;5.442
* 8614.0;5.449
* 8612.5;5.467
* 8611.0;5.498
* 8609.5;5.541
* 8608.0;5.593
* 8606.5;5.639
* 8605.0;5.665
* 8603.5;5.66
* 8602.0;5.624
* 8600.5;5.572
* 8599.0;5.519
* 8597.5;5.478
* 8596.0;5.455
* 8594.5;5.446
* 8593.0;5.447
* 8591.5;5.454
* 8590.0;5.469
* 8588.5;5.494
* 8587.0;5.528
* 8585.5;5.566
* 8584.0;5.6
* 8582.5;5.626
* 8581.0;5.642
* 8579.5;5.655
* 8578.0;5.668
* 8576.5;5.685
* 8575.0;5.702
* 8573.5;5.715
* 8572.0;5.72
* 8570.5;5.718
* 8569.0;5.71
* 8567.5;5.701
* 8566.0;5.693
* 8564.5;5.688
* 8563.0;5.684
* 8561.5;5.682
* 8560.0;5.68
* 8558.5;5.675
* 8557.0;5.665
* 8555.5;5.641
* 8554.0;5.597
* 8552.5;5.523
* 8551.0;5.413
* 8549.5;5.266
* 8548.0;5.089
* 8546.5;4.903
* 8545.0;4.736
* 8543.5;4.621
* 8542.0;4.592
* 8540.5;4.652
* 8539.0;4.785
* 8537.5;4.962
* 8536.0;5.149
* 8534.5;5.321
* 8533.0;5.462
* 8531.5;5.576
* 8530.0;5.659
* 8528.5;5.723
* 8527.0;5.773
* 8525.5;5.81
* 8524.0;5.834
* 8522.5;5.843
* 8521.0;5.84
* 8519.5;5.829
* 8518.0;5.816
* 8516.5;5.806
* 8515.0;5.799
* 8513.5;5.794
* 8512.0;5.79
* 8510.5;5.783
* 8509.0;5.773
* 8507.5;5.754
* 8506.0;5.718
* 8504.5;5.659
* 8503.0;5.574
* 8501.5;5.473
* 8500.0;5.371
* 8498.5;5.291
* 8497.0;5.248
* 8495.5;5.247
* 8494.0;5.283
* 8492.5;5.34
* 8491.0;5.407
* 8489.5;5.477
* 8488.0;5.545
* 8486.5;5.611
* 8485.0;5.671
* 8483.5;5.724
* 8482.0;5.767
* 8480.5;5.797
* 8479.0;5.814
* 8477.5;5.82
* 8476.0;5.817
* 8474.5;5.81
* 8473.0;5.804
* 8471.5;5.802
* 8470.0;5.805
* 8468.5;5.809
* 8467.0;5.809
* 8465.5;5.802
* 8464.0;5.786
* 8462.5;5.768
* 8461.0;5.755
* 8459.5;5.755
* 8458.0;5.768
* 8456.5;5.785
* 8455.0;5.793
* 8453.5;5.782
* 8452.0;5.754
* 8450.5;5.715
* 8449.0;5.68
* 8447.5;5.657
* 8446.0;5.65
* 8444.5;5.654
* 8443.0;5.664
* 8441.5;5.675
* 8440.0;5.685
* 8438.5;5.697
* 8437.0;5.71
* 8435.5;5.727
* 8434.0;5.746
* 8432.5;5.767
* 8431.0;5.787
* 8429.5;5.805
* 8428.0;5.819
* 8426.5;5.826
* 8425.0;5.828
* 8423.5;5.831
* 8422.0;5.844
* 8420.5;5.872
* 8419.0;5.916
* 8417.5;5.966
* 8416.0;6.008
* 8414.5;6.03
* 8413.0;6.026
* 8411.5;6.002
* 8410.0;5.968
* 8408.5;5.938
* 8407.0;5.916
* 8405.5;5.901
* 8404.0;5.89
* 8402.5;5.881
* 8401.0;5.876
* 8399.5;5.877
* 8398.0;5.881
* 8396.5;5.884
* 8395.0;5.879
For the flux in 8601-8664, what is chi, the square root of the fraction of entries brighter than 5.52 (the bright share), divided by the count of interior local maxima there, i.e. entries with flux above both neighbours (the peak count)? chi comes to 0.3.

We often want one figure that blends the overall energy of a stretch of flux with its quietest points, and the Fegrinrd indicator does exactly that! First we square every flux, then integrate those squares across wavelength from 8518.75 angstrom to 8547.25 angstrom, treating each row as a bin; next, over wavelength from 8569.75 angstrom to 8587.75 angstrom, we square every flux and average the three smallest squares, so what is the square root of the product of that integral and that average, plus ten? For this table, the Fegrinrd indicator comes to 169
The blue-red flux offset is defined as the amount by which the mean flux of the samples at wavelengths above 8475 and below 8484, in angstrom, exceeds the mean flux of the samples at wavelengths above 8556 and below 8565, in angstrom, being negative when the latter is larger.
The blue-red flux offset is 0.11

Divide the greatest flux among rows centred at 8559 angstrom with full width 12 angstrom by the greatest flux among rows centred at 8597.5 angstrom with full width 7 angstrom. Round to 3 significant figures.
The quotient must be 1.02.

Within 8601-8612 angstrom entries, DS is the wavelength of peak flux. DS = 8605.0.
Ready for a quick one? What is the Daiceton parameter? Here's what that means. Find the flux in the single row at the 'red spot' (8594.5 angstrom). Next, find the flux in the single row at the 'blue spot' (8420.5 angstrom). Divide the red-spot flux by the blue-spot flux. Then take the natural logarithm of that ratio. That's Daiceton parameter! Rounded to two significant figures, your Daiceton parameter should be -0.075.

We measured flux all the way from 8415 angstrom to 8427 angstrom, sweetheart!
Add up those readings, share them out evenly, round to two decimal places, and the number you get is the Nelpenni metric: 5.89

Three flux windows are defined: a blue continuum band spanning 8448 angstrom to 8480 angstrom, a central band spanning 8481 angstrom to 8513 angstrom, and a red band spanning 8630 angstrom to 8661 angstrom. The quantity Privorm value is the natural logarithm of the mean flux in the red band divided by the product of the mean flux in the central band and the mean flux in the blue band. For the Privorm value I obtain -1.77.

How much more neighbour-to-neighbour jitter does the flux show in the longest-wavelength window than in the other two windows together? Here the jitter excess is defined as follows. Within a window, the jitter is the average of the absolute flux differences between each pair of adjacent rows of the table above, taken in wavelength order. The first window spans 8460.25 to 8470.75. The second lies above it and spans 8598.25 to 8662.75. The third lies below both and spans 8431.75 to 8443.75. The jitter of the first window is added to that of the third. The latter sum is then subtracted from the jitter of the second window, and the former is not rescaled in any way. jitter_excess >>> 0.031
